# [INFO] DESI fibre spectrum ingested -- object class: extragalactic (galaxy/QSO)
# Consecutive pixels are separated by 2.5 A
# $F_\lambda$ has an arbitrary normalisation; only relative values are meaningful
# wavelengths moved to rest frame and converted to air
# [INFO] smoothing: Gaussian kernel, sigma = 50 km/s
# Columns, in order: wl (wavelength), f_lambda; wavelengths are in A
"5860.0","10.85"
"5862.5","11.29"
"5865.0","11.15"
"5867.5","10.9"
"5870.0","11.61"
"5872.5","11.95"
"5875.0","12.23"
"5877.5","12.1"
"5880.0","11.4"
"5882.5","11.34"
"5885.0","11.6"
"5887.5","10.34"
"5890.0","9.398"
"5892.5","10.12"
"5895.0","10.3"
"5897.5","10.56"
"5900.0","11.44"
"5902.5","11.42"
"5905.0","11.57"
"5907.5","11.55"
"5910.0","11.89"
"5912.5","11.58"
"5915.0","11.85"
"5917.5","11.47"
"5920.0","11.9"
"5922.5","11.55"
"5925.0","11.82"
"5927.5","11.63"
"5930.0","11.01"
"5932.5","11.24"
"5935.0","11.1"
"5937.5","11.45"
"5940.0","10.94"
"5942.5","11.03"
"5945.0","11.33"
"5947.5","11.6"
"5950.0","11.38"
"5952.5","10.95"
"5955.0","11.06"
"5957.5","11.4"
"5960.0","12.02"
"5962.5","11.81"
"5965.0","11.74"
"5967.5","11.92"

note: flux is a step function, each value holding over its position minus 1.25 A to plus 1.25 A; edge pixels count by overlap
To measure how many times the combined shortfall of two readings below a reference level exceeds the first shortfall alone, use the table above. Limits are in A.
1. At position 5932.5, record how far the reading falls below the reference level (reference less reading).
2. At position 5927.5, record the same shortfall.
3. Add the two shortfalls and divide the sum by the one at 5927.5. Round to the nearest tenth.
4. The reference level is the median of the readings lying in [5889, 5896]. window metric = 1.7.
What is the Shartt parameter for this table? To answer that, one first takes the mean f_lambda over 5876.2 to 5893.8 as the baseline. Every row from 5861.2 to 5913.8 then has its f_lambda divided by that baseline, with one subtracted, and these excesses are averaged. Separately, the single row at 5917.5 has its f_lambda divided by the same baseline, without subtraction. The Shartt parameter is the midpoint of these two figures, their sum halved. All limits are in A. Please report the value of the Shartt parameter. 0.541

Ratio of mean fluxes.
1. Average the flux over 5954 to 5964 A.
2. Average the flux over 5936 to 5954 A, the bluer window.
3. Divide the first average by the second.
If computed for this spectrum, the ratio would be 1.03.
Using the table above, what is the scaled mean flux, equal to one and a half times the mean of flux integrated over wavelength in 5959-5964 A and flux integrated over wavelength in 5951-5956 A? 86.0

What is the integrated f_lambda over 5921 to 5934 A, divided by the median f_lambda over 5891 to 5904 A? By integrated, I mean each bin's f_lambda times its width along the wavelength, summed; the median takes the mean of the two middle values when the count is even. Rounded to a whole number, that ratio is 14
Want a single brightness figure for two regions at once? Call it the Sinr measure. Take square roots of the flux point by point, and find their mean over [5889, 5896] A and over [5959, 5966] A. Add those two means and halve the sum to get 3.30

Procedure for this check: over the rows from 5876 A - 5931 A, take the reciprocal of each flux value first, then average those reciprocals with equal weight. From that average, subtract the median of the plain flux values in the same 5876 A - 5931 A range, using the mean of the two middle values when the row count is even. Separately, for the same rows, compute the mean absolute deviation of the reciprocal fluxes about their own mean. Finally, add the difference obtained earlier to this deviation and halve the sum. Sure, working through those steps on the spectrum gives -5.71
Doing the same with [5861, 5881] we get -5.71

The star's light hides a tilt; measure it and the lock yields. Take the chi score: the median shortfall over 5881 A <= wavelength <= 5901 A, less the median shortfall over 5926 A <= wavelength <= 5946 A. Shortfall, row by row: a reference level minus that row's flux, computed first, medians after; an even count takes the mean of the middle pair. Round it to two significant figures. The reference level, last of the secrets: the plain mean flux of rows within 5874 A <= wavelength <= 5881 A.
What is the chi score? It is 0.72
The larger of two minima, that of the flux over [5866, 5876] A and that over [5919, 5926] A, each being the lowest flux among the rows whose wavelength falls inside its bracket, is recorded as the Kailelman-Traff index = 11.55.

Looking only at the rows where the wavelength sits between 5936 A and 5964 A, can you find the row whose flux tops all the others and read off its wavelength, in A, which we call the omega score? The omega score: 5960.0 A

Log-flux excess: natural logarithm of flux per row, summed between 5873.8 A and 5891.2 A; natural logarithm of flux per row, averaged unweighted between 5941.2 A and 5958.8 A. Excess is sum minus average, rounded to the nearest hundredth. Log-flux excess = 14.47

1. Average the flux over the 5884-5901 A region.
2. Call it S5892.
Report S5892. 10.5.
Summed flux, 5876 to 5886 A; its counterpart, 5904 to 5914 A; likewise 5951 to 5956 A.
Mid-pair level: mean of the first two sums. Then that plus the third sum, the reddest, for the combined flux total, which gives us 69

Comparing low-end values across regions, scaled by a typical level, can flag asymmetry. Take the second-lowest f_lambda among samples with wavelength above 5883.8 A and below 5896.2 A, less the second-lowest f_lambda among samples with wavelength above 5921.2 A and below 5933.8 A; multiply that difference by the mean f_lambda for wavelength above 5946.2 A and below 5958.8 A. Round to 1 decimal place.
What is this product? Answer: -12.6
